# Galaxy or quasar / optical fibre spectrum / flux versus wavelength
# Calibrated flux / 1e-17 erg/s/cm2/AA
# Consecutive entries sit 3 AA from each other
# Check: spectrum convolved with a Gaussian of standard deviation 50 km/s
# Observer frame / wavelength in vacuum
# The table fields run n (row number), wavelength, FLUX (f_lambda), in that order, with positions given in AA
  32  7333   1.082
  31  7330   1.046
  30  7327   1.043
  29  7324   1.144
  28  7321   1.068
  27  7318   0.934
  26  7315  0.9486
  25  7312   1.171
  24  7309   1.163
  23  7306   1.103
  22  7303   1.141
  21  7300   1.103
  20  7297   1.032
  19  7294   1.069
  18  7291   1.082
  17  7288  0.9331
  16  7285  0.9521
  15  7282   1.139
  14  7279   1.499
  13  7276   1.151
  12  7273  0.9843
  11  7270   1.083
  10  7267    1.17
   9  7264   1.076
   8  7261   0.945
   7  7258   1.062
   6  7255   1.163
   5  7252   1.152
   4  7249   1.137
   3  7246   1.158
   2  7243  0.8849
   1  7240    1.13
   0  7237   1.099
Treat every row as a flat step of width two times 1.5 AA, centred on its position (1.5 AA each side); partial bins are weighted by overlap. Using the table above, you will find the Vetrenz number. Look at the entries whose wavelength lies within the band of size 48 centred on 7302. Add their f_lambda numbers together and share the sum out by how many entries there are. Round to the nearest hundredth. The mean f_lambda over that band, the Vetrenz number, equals 1.09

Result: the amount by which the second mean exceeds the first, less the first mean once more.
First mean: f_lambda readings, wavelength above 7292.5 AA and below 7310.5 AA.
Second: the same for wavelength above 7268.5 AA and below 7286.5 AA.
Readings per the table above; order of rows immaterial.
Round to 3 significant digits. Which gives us -1.07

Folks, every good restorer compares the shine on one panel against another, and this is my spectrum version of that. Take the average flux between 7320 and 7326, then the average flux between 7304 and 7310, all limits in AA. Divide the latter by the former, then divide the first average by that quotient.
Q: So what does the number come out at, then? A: 1.08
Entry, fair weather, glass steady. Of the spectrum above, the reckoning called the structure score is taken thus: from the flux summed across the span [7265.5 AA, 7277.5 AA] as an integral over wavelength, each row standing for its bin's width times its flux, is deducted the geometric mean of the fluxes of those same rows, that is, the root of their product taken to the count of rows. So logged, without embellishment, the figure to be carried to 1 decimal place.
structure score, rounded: 12.1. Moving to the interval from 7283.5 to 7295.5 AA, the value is 11.1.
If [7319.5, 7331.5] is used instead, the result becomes 11.8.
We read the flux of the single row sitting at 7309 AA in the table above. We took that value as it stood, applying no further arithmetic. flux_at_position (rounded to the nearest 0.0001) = 1.1630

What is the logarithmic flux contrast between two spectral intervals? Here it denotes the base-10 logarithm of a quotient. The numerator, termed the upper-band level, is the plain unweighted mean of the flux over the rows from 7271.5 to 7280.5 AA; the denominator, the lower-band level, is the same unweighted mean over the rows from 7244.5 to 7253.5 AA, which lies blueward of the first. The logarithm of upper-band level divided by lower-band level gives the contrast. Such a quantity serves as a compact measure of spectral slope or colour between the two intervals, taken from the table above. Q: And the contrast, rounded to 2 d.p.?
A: 0.02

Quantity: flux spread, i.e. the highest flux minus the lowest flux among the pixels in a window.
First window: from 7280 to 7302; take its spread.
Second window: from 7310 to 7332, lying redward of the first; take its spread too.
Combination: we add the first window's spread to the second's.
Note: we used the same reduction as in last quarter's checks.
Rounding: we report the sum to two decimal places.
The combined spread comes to 0.44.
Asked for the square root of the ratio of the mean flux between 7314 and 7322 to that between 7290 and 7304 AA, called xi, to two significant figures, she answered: 0.95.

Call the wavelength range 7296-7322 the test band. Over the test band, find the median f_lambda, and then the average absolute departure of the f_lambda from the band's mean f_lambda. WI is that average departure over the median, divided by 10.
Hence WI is 0.0063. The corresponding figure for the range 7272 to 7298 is 0.0106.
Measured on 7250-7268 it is 0.0060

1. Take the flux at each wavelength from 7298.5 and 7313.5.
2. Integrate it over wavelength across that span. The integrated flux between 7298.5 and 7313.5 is 17.0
